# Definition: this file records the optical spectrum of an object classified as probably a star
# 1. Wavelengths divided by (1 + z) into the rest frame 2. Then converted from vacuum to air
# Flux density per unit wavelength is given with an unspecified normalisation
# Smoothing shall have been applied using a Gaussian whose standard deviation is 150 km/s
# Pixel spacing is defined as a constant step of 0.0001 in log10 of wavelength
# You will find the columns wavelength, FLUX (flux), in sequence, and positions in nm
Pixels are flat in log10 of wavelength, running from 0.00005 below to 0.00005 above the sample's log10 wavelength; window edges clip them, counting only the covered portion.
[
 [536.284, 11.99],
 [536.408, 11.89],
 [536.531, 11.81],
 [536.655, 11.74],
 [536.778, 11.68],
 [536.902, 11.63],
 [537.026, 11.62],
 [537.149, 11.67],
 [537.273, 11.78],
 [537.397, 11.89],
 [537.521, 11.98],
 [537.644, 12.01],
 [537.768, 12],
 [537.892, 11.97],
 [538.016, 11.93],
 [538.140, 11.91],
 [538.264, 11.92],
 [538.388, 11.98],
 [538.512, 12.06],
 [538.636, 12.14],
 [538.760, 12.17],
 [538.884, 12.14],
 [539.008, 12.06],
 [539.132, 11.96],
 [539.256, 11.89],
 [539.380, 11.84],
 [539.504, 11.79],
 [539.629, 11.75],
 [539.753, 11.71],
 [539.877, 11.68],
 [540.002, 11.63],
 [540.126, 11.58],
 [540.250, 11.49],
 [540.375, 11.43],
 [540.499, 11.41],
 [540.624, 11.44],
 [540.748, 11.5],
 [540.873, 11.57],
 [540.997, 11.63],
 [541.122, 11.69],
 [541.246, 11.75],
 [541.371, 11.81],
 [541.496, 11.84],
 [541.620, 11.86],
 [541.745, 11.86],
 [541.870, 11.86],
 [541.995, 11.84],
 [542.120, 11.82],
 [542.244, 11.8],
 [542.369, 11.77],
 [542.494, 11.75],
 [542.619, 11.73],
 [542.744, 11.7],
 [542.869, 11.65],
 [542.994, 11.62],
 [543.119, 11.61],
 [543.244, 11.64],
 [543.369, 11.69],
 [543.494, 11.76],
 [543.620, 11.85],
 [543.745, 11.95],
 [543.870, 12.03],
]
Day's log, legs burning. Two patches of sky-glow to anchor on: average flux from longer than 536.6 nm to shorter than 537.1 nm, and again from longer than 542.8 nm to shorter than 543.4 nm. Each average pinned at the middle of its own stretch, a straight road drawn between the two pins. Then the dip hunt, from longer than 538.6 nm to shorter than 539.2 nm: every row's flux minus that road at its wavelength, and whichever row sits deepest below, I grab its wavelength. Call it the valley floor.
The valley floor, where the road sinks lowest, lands 539.132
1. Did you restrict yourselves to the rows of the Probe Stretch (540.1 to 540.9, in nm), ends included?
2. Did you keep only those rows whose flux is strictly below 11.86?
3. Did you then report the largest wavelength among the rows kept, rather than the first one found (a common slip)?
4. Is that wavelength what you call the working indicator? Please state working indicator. 540.873 nm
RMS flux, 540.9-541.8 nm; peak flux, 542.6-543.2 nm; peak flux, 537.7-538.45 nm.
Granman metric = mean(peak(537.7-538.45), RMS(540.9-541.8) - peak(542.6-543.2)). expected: 6.02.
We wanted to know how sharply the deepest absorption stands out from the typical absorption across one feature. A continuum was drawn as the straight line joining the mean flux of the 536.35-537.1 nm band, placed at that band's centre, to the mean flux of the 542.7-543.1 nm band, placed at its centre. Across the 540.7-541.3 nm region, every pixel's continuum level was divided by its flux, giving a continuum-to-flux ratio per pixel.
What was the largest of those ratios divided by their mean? 1.01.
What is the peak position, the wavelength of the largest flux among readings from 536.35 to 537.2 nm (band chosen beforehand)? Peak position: 536.408 nm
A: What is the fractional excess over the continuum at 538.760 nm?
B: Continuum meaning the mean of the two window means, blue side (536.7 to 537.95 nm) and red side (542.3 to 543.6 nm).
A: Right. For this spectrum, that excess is 0.035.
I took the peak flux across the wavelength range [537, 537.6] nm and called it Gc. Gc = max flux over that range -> 11.98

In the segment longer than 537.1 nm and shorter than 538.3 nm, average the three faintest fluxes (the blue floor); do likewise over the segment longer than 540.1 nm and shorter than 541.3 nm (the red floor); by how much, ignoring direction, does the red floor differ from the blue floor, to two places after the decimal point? 0.35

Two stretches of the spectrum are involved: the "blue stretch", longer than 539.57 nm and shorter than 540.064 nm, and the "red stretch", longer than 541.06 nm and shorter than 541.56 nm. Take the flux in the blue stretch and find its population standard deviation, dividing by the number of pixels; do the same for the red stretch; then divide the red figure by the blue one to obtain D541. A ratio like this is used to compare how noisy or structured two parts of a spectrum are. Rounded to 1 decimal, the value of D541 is 1.3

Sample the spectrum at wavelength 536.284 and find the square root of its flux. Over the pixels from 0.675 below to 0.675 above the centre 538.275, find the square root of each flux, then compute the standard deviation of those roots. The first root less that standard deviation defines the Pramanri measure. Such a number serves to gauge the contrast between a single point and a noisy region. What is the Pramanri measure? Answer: 3.45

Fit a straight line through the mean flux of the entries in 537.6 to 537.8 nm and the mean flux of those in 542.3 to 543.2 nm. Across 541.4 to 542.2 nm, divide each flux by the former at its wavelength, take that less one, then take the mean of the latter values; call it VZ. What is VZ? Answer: 0.008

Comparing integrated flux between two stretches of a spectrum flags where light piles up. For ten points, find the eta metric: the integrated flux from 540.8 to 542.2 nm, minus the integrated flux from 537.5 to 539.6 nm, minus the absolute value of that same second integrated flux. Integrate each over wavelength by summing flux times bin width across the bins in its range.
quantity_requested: -34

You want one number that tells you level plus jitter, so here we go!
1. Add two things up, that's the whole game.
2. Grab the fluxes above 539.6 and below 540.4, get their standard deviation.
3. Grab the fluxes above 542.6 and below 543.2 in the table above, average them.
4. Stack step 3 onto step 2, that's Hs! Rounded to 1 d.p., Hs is 11.8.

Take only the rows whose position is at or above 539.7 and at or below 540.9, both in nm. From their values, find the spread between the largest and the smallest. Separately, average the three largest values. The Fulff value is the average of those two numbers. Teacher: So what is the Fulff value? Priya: 5.99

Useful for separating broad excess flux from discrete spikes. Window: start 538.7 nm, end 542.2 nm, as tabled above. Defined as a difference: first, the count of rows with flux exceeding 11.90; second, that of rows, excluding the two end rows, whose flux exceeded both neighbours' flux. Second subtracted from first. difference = 4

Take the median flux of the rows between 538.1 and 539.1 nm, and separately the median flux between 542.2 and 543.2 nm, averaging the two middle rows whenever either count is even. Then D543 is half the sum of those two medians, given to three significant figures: 11.9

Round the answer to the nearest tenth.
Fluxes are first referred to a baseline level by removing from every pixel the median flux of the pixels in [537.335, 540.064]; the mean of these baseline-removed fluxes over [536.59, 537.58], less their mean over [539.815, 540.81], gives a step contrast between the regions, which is 0.2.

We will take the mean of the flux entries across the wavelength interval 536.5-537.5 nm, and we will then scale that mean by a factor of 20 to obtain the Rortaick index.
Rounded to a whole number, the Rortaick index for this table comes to 235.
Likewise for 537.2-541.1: 236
